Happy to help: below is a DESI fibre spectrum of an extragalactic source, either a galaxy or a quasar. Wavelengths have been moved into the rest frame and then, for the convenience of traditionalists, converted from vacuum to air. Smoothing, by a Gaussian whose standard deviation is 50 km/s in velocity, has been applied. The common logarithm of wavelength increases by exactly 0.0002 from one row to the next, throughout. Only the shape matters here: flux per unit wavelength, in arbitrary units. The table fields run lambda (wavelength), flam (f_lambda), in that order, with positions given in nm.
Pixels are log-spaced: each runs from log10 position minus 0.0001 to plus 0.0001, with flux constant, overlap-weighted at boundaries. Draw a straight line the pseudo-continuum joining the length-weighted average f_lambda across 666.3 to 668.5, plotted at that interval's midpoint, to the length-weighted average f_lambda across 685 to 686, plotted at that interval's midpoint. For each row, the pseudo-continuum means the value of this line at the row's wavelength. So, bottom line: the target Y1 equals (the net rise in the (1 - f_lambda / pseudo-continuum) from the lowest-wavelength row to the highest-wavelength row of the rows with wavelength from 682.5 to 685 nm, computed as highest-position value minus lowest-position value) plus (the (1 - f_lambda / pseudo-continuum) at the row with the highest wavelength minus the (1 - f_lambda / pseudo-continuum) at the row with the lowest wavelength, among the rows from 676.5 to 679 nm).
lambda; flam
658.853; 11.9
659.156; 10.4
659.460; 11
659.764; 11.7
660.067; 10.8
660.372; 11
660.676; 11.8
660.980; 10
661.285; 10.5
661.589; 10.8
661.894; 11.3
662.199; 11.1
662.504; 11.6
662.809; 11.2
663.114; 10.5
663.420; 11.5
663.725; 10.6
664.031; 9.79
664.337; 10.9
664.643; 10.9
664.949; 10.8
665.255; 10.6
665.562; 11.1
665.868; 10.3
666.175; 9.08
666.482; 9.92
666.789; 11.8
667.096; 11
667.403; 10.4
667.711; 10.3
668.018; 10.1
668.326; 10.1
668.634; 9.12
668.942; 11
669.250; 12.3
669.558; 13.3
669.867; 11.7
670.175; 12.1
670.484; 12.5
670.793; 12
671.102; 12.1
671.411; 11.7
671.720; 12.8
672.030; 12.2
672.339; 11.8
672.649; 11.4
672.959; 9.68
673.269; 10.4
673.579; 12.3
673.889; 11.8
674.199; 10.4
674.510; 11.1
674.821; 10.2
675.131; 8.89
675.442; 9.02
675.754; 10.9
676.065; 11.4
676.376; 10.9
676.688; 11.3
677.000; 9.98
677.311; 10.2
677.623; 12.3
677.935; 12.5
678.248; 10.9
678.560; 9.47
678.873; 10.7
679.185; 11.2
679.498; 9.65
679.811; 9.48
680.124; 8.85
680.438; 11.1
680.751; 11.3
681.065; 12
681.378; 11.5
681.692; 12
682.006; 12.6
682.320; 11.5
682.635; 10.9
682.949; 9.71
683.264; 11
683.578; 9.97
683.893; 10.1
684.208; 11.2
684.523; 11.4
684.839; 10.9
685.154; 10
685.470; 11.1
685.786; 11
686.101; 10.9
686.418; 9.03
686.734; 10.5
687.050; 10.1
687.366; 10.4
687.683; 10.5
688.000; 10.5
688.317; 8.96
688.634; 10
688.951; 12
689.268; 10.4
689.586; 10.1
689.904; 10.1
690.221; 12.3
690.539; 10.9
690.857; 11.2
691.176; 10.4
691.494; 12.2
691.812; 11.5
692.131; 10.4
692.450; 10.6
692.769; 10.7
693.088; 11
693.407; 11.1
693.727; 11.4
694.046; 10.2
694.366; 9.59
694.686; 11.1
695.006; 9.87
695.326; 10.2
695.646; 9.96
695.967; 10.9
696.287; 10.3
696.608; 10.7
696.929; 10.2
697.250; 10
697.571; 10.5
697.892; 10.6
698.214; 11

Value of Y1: 0.06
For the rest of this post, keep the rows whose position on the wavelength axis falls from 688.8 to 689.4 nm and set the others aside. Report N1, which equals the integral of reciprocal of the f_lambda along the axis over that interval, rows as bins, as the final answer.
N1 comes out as 0.054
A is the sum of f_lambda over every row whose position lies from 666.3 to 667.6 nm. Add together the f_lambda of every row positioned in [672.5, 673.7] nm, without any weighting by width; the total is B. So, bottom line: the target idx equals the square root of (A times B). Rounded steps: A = 43.1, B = 43.8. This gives 43.4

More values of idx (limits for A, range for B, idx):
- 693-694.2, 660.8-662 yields 43.1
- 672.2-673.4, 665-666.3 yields 42.2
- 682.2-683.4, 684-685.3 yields 43.3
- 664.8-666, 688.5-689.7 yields 42.6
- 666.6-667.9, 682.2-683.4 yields 43.3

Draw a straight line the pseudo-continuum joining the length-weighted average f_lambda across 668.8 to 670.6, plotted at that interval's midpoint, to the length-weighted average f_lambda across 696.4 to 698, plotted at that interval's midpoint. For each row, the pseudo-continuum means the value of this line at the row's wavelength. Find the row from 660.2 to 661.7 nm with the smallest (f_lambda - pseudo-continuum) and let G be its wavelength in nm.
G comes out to 660.980 nm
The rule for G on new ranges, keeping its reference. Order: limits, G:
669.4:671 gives 669.867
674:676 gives 675.131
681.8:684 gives 682.949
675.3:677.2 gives 675.442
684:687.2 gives 686.418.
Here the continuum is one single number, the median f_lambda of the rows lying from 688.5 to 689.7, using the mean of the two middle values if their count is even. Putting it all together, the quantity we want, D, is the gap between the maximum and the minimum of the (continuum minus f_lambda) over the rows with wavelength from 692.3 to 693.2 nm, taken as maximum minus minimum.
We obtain 0.40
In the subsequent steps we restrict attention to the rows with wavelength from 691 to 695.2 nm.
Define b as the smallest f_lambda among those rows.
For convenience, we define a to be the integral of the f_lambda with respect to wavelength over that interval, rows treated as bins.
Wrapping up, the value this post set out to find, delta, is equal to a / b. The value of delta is 4.72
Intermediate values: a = 45.2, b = 9.59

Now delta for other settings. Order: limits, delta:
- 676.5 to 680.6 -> 4.91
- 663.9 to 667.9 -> 4.64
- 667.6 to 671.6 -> 5.02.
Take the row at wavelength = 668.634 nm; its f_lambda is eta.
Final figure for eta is 9.12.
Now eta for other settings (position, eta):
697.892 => 10.6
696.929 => 10.2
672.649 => 11.4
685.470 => 11.1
